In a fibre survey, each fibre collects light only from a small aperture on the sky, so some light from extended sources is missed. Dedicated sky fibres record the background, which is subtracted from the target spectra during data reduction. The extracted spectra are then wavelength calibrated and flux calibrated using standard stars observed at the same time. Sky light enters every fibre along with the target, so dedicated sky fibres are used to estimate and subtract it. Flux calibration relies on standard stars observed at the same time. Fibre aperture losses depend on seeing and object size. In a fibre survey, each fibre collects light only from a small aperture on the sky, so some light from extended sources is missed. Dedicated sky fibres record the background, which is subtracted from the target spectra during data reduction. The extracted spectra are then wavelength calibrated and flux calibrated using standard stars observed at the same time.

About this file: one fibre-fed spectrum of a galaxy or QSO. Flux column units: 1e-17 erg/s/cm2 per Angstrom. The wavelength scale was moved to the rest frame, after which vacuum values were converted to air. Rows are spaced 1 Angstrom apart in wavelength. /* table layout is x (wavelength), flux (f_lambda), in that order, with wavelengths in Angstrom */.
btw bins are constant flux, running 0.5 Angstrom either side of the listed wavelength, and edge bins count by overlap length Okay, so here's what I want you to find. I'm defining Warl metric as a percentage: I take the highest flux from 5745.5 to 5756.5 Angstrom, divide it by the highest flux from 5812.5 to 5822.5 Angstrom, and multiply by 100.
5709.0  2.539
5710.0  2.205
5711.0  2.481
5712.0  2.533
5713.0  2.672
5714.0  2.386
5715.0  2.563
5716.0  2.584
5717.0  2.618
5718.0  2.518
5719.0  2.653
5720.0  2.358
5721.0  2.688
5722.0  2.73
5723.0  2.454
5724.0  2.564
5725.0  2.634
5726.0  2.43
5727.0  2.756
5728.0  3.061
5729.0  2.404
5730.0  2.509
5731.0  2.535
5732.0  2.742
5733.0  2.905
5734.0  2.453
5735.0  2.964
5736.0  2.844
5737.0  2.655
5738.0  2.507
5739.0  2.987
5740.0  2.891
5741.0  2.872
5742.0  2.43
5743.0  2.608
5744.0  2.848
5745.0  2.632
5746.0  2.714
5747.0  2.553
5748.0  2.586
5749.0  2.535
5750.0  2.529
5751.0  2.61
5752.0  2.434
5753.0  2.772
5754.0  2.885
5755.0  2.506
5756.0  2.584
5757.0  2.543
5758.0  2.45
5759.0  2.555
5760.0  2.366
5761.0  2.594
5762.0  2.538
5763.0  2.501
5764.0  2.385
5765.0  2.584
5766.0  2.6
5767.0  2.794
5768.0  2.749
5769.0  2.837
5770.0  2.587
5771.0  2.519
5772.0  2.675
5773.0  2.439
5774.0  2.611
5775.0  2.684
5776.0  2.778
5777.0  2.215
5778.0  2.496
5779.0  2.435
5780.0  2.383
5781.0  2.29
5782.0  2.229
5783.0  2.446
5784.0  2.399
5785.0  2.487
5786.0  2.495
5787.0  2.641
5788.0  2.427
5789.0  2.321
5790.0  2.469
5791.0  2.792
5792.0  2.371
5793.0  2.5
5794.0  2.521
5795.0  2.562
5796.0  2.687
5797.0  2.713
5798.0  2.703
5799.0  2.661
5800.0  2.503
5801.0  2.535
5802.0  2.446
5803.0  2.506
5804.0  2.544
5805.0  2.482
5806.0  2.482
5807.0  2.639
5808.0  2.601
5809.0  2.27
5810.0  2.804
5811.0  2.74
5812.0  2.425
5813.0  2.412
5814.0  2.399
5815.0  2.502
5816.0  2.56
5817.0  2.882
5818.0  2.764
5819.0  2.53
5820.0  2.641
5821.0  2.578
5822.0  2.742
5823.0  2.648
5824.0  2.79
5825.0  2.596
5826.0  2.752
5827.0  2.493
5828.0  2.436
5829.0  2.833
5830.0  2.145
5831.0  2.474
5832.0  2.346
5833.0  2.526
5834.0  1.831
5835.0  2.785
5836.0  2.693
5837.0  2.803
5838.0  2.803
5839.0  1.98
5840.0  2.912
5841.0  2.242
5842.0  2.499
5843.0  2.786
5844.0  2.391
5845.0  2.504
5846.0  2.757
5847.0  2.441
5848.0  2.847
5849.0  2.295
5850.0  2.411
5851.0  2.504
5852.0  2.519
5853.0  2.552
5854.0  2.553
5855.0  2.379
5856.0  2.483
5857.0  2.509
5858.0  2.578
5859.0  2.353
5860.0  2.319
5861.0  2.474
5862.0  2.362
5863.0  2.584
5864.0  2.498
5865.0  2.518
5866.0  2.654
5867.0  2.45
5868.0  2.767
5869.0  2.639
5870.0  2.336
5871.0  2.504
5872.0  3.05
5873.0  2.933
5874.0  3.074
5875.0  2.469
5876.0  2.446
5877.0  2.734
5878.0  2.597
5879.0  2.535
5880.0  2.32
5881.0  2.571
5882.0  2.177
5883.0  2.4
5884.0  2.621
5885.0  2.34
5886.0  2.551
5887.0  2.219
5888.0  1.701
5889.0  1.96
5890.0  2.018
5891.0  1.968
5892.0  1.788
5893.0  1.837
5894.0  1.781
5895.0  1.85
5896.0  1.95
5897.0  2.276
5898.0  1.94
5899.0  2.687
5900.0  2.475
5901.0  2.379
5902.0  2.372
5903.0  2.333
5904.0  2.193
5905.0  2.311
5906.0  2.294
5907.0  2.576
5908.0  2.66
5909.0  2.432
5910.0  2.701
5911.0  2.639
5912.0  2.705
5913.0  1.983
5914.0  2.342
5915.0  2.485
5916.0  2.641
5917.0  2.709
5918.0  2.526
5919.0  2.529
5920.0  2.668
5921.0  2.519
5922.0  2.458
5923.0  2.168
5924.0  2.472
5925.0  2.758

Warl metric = 100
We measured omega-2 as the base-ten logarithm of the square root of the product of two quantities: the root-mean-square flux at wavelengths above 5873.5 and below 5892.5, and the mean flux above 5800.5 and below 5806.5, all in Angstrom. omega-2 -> 0.386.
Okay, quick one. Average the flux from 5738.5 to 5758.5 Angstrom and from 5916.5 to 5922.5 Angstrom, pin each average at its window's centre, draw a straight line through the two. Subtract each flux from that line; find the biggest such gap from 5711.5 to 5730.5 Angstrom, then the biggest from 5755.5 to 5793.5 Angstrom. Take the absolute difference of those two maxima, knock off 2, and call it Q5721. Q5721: -1.88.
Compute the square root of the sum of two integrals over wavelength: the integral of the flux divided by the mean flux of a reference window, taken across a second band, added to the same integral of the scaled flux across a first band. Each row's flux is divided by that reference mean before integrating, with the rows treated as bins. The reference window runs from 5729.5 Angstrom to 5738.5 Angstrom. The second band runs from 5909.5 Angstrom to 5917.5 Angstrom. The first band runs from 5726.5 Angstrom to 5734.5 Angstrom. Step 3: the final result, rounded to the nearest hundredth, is 3.94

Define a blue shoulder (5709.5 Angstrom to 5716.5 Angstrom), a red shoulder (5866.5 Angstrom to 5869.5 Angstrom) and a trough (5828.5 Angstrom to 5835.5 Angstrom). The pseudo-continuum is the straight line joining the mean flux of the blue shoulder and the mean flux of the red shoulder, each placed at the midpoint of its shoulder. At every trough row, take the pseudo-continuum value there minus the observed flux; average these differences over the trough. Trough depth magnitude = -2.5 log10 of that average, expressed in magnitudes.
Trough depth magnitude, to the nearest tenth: 1.9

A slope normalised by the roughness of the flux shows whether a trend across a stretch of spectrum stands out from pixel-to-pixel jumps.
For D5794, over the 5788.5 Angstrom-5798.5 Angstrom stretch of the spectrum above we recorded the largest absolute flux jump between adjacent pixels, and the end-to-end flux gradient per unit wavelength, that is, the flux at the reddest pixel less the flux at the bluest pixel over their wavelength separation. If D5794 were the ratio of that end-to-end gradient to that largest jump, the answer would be 0.10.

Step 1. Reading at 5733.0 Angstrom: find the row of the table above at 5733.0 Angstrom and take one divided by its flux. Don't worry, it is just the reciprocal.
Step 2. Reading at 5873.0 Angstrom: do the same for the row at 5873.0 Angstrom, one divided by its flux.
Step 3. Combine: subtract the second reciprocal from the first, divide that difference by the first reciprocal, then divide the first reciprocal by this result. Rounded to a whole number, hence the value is 36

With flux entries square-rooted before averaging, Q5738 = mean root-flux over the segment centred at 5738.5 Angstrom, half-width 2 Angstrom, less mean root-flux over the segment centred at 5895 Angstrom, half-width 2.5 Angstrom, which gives 0.269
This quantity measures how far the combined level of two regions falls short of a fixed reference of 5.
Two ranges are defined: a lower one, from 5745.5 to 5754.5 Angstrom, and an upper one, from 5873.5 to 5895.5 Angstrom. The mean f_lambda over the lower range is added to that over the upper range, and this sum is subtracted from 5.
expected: 0.11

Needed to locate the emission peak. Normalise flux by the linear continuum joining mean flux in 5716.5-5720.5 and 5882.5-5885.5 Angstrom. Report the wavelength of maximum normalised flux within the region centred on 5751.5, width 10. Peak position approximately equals 5754.0 Angstrom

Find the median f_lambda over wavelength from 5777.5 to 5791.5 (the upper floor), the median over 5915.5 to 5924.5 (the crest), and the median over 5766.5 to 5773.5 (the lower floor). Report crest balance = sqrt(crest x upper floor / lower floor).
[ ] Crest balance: 1.52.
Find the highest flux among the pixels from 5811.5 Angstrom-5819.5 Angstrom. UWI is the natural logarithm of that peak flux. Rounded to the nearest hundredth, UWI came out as 1.06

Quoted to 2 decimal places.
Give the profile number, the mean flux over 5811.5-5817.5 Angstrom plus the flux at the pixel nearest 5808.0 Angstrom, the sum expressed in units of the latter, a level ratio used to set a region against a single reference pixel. 1.97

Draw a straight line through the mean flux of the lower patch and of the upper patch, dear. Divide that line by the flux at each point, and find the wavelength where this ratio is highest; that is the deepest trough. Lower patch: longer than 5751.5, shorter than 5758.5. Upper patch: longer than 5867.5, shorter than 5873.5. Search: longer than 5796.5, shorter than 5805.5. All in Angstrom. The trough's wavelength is 5802.0 Angstrom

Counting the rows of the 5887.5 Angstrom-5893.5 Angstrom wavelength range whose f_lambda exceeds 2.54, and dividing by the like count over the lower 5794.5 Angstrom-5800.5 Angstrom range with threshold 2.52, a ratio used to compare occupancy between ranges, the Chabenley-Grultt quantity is 0.0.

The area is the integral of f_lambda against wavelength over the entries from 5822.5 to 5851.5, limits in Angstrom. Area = 74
